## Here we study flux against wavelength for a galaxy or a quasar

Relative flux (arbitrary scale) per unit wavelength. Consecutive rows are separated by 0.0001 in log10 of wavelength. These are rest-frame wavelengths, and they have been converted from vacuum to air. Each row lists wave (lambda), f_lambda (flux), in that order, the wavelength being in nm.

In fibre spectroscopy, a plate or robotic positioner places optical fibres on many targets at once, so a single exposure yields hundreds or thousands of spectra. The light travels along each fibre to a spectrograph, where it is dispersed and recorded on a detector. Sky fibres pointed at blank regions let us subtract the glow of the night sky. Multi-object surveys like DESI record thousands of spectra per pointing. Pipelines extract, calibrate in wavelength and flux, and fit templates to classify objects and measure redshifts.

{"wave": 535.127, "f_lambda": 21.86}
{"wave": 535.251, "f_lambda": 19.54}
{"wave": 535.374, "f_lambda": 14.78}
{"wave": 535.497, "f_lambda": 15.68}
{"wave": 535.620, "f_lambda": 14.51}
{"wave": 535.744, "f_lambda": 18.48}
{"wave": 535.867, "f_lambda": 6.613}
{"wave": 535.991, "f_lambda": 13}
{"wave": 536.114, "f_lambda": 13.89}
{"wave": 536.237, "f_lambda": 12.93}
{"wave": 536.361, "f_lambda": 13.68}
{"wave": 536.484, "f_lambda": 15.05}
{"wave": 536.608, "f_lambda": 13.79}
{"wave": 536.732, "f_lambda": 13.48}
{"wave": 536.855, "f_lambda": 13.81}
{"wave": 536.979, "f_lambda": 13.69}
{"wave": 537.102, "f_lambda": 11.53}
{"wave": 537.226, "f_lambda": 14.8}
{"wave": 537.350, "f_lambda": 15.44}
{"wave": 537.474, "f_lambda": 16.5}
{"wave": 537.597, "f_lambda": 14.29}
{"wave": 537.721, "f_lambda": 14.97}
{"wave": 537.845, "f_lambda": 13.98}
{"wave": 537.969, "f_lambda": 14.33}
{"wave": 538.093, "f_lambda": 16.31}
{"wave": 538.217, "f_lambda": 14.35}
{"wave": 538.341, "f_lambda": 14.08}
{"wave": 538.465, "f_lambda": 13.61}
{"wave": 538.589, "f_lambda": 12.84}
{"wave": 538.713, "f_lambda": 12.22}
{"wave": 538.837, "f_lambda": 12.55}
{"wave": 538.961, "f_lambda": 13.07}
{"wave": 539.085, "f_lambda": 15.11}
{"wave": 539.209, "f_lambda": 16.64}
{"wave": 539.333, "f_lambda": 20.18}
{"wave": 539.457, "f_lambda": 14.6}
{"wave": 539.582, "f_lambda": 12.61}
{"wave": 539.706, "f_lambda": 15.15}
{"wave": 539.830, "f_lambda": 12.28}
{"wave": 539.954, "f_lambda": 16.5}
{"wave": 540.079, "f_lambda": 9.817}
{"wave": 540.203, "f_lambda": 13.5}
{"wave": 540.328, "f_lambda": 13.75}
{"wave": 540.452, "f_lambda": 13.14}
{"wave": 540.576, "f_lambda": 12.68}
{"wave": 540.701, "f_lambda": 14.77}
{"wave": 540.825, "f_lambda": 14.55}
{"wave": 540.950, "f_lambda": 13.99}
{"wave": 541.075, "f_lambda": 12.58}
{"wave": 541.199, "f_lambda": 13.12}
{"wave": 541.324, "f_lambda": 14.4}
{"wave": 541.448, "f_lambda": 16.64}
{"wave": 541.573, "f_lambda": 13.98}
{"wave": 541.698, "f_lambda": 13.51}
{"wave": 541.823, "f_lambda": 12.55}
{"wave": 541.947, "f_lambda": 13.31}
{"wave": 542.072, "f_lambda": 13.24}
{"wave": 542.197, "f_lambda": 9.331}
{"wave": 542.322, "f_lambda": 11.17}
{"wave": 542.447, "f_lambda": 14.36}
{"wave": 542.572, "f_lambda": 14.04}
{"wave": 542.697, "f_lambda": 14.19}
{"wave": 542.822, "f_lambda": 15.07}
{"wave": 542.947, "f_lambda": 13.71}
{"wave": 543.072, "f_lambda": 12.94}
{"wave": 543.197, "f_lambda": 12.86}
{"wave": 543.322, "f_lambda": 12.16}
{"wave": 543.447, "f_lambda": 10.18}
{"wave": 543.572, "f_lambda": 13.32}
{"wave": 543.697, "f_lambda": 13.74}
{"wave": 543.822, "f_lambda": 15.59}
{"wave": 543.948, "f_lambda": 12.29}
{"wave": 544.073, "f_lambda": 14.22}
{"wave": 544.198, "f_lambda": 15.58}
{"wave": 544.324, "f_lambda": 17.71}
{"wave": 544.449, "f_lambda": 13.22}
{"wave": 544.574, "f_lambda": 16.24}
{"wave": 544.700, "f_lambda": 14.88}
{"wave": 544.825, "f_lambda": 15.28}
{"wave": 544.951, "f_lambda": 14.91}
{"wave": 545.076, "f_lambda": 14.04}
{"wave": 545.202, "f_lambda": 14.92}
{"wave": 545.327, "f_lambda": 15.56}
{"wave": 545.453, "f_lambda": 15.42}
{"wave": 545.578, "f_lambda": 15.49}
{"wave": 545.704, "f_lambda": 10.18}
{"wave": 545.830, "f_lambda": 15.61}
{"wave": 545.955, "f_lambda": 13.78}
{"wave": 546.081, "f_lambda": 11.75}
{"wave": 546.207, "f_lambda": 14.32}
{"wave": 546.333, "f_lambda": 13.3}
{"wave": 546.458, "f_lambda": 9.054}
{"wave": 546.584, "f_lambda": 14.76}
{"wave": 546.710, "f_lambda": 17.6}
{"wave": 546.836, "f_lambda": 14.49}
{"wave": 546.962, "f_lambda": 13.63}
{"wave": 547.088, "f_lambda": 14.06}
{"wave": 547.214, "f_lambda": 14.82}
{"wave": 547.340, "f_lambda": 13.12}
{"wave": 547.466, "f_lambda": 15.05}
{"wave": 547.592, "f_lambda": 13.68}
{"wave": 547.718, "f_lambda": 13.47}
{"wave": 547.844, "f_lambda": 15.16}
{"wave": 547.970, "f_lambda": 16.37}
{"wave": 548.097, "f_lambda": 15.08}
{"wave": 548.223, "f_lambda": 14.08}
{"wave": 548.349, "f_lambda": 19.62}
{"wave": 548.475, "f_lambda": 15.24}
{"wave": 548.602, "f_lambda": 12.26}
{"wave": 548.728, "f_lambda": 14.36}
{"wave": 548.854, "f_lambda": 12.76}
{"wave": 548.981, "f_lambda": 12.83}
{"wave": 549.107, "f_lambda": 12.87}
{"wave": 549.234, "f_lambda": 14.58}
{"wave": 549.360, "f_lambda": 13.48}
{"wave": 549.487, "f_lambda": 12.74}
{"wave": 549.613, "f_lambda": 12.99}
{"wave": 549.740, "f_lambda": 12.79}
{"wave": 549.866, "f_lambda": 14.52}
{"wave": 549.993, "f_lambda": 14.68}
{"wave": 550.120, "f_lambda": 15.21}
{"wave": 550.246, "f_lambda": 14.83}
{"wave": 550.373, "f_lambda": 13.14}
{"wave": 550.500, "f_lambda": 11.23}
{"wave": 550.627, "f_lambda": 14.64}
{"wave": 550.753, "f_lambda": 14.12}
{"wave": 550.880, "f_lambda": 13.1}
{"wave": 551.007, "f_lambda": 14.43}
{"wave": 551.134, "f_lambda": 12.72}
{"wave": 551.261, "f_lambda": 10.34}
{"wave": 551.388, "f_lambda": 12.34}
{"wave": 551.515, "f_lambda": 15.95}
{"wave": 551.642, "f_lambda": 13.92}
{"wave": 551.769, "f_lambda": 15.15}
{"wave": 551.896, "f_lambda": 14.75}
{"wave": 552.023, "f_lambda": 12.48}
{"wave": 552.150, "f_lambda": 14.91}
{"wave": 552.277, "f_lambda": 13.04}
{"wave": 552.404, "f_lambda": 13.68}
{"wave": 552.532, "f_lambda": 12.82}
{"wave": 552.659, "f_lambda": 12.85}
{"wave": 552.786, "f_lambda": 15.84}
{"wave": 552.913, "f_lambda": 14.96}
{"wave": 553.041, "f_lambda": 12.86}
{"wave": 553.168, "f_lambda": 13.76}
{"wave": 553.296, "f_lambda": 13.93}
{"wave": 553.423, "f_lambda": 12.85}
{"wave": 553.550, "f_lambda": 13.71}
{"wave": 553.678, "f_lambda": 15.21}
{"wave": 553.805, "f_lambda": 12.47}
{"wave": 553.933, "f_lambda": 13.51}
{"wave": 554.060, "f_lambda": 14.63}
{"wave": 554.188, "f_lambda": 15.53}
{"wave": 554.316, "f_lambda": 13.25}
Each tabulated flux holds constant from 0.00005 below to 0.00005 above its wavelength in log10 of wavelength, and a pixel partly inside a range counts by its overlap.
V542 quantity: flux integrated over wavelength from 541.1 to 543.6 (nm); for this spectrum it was 33.0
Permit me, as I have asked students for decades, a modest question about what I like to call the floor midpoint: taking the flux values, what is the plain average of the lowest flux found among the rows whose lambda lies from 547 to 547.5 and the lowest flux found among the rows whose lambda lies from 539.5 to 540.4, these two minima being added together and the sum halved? 11.5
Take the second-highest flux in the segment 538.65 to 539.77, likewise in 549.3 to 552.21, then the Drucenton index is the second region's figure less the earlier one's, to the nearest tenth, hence -1.4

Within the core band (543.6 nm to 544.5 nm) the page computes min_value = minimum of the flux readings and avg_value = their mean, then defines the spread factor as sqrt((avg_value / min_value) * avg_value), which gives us 4.2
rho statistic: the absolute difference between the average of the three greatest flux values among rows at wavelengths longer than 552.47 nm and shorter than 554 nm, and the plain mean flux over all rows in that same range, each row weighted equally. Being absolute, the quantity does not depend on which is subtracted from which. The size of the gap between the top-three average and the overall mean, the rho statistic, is 1.6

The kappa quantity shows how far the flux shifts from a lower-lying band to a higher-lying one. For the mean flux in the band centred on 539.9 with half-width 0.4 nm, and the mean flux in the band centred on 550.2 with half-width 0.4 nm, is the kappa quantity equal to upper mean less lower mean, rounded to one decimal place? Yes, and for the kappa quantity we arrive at 0.6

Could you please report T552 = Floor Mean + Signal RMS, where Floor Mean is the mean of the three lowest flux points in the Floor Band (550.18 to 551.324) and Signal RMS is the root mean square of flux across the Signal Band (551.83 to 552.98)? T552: 25.4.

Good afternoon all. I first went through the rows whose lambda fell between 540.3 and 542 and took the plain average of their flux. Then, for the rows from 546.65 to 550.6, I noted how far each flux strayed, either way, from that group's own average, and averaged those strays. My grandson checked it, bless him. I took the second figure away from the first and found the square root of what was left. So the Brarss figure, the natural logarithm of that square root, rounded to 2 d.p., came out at 1.27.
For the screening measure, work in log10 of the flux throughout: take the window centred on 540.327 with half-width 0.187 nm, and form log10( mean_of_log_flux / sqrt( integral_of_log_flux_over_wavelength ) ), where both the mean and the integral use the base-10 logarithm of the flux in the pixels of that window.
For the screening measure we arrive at 0.240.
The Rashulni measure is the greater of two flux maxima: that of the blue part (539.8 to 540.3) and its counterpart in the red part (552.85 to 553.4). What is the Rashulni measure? 16.5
